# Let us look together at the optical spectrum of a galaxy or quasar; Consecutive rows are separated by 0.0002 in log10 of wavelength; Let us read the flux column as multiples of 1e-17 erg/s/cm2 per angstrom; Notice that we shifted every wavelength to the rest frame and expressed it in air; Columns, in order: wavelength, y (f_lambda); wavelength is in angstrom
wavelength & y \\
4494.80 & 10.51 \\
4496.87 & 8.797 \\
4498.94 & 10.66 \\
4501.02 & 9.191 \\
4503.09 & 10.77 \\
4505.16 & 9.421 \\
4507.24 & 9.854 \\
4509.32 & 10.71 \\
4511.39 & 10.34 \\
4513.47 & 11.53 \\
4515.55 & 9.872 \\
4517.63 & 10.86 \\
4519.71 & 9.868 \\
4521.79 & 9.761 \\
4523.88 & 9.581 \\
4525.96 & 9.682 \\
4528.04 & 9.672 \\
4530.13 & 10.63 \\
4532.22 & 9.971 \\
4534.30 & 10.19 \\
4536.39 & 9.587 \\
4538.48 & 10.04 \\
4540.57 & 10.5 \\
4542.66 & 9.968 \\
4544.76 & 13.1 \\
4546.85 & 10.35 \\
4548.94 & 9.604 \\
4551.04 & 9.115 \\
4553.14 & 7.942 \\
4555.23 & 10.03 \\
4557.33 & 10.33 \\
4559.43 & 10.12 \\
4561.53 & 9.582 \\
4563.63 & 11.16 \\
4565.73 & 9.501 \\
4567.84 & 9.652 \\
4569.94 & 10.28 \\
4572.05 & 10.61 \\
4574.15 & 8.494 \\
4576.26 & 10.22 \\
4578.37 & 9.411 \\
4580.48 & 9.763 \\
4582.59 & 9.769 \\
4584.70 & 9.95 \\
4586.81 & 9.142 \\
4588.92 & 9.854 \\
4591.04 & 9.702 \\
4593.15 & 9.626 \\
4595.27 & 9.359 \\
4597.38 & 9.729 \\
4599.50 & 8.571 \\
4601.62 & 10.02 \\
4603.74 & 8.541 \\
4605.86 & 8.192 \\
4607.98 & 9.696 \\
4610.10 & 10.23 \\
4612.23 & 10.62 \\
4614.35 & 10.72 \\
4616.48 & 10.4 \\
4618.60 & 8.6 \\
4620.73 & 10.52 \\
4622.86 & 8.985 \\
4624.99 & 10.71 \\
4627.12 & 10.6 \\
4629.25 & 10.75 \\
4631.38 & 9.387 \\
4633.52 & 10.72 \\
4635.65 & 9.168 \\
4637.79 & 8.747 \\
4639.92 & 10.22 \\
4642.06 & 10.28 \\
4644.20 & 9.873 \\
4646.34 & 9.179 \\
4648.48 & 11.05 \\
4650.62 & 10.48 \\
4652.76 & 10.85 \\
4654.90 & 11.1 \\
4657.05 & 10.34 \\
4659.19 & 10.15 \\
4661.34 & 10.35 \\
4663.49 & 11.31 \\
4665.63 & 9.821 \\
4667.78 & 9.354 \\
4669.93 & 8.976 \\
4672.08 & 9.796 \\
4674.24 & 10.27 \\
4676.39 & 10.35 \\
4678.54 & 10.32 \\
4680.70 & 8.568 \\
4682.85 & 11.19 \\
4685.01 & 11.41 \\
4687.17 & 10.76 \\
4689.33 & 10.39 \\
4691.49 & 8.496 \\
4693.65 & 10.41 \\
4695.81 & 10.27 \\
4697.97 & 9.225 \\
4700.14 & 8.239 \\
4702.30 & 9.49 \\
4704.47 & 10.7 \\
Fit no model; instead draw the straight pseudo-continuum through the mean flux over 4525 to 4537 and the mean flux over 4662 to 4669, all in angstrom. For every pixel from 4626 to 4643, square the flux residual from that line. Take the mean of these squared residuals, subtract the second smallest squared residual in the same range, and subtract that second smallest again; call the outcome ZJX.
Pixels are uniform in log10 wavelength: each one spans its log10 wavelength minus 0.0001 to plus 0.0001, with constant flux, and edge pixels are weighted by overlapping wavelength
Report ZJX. 0.50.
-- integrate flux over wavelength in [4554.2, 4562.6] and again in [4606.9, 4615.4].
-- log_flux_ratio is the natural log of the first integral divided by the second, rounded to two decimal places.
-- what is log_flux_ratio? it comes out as -0.04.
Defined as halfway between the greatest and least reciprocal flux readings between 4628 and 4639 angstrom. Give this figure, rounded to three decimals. 0.104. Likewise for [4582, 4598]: 0.105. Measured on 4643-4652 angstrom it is 0.100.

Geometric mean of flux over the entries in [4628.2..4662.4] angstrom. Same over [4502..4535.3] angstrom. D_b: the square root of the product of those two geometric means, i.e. 10.1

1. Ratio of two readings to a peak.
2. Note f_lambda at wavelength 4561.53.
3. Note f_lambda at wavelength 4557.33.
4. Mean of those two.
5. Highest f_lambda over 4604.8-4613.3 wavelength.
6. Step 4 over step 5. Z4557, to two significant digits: 0.94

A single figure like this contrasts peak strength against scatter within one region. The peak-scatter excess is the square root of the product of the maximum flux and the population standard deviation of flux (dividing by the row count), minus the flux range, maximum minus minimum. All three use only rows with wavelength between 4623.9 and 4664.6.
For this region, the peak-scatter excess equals 0.24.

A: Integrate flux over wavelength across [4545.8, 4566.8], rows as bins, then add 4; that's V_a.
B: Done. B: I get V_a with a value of 209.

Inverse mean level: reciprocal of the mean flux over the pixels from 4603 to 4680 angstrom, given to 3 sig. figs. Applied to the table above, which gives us 0.0998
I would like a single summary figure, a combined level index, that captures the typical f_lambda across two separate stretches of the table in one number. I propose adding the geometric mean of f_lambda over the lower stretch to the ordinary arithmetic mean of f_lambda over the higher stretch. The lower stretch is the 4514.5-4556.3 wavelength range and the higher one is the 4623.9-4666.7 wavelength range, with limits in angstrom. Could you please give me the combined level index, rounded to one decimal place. 20.2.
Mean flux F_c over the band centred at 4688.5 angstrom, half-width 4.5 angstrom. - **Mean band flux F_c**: 10.3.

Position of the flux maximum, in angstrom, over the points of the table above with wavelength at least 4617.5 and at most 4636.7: 4629.25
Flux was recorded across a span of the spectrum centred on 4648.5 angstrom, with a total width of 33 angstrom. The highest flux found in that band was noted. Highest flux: 11.31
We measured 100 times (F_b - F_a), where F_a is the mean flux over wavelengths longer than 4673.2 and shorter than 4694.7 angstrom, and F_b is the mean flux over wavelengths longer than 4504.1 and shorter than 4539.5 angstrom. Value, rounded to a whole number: -12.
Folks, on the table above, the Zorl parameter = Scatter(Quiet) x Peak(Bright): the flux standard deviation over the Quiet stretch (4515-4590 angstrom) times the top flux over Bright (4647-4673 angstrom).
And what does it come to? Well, 9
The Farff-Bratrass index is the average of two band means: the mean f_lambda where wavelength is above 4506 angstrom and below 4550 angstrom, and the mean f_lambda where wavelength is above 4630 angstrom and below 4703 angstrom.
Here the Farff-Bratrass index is 10.1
